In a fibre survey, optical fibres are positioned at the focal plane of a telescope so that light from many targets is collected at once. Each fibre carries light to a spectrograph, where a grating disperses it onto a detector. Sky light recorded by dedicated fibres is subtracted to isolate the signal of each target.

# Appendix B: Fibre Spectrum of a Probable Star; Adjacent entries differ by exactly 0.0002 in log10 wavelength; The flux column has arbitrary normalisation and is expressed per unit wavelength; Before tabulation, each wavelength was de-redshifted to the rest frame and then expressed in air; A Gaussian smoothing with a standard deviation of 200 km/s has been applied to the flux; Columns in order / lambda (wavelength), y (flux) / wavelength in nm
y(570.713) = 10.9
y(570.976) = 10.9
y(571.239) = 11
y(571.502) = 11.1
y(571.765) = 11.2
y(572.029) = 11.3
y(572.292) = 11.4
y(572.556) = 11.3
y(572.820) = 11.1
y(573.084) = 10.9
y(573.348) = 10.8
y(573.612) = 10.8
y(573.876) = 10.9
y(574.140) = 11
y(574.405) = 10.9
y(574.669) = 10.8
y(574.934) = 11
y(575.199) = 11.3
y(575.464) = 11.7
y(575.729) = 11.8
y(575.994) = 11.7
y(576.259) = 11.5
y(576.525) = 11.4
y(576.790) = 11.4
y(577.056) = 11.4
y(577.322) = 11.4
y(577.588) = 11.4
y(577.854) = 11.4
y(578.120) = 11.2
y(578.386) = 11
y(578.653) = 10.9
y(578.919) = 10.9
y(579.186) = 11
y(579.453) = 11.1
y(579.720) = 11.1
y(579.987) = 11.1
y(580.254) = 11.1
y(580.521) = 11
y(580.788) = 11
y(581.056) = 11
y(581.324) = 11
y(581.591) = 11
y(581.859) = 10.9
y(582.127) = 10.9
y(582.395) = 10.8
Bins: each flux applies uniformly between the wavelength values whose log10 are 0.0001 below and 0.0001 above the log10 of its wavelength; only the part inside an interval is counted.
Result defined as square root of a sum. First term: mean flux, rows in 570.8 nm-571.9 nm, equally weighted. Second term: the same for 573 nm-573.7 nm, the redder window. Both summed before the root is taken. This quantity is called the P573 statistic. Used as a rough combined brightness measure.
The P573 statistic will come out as 4.68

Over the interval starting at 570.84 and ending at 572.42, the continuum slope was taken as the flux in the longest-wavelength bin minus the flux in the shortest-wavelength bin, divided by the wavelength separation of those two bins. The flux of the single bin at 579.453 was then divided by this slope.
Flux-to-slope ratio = 29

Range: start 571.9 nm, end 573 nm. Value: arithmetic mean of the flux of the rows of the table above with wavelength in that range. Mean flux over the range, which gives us 11.3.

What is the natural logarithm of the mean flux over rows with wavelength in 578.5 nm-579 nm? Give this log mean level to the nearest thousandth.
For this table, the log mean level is 2.389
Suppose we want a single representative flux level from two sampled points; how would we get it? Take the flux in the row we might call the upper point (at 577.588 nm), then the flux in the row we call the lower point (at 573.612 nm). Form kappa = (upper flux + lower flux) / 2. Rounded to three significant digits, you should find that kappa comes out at 11.1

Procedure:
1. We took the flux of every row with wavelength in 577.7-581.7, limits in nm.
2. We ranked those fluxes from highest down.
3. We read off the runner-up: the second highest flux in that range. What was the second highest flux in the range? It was 11.2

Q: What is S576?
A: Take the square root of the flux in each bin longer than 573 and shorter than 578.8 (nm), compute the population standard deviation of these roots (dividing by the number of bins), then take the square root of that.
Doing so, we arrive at 0.216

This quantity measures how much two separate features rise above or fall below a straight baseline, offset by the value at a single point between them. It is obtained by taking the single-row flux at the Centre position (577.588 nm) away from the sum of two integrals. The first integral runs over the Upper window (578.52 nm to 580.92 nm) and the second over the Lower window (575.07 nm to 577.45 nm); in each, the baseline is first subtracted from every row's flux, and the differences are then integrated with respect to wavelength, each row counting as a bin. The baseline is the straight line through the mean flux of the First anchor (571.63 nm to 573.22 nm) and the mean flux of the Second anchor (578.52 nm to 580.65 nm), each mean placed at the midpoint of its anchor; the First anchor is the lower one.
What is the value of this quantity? -10.4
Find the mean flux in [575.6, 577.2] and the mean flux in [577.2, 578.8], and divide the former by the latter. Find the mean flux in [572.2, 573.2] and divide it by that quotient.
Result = 10.9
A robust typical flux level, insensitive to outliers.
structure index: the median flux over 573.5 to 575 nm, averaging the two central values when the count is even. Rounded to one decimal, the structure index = 10.9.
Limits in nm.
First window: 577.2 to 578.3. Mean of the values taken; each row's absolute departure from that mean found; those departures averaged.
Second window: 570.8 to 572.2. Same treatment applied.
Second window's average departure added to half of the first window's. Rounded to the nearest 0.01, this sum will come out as 0.16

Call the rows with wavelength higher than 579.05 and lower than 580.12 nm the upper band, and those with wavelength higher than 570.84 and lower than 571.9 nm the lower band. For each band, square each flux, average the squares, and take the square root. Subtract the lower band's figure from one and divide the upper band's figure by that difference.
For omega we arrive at -1.10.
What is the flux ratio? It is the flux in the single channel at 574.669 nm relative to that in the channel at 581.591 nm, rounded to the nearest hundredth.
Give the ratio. 0.98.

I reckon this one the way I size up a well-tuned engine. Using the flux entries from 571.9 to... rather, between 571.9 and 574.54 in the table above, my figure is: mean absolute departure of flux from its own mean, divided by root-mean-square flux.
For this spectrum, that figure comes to 0.017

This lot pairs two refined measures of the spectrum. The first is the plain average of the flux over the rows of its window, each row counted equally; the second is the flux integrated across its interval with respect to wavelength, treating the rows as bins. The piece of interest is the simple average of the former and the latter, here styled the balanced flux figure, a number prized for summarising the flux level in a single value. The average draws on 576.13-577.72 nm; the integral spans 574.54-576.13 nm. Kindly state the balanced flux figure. 14.8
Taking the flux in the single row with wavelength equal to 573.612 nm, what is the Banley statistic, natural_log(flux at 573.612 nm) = 2.380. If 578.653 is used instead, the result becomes 2.389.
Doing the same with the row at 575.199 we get 2.425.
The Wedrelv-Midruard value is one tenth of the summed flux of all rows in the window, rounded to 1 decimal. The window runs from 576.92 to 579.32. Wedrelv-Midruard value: 10.1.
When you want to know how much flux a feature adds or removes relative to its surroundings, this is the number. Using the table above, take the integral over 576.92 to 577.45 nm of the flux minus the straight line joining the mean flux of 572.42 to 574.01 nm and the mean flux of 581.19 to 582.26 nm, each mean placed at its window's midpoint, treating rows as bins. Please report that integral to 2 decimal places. 0.23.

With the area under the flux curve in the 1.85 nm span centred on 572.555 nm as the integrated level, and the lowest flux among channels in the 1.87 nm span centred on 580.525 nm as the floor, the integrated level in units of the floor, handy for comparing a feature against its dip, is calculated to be 1.87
